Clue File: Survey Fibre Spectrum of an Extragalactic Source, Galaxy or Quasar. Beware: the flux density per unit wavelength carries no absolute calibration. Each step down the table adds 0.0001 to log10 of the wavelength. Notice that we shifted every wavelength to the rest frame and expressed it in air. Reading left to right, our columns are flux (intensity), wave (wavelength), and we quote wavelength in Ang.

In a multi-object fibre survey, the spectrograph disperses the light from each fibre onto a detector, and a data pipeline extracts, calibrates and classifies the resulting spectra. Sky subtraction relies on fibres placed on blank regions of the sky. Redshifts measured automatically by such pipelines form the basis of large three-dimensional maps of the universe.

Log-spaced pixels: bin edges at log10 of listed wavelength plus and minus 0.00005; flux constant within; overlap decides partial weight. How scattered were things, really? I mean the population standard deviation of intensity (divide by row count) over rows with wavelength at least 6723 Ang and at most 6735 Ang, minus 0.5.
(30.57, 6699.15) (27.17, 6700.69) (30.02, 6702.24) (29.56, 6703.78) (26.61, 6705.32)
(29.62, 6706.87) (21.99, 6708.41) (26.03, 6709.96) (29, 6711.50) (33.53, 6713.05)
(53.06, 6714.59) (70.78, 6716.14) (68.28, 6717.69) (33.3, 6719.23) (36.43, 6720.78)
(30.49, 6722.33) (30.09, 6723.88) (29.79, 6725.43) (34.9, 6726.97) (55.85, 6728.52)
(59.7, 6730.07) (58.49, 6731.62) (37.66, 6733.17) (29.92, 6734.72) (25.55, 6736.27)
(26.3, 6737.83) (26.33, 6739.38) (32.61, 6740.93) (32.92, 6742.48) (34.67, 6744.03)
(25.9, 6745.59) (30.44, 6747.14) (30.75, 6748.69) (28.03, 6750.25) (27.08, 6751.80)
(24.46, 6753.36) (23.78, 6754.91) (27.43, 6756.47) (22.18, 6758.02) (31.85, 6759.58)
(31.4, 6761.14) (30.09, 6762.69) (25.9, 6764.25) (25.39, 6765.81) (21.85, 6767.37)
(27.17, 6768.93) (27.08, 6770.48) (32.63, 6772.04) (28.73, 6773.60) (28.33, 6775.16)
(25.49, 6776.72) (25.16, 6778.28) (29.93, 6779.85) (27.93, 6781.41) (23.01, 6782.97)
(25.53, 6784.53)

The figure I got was 12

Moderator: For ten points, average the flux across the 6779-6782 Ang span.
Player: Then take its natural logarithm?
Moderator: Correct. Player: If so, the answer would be 3.36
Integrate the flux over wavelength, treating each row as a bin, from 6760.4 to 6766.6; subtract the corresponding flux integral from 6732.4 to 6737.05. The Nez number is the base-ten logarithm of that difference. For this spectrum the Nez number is 1.5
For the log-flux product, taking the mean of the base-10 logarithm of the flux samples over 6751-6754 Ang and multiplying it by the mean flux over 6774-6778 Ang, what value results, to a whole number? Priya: 38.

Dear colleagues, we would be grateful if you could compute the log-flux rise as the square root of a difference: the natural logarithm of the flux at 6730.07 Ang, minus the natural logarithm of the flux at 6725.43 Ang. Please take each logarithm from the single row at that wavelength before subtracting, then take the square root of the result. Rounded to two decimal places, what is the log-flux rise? 0.83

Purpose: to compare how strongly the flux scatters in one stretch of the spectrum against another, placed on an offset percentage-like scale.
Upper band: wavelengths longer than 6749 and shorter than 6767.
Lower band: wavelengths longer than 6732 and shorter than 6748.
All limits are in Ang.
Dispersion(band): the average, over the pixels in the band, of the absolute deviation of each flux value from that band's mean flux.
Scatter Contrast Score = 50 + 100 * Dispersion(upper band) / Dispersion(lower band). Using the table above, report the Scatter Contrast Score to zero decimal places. 122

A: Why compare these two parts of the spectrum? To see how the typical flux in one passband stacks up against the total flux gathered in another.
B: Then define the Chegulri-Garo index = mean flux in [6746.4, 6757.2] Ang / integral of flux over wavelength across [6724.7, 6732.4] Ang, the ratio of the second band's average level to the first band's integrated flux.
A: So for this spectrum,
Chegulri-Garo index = 0.074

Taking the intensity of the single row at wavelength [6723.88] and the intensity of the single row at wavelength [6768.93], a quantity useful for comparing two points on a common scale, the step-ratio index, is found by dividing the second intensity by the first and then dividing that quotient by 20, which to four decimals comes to 0.0451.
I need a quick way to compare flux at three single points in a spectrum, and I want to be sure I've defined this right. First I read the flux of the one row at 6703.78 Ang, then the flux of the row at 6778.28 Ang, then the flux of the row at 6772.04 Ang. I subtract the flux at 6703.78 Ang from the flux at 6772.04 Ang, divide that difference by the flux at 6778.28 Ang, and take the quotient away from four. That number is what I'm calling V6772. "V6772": 3.88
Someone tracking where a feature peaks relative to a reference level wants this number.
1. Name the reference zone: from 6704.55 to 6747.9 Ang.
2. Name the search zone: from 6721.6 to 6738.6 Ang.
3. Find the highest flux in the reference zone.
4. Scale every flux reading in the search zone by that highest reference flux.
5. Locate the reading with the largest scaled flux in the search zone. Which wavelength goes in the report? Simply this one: 6730.07 Ang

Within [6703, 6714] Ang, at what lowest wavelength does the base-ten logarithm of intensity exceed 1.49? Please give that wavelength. 6713.05 Ang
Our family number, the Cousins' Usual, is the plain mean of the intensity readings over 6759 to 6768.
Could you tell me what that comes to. 27.7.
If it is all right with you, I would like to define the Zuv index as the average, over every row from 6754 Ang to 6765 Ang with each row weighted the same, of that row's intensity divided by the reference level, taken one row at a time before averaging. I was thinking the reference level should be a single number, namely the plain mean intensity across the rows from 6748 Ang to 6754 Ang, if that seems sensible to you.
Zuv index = 1.00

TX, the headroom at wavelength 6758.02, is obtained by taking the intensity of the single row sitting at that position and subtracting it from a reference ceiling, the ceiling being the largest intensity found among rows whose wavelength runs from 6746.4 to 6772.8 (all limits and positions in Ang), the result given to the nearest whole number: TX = 10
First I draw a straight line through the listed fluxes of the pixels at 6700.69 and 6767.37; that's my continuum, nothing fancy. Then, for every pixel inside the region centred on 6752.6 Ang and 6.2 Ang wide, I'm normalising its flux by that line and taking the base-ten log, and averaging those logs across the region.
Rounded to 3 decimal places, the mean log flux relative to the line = 0.049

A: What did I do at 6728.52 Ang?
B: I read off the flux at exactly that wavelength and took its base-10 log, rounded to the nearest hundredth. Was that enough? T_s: 1.75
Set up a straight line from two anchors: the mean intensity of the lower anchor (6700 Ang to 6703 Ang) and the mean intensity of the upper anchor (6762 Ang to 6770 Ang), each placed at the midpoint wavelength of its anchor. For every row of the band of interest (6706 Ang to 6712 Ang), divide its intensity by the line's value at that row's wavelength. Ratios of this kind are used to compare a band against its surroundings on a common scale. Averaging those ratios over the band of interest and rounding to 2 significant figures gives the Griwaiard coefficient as 0.94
